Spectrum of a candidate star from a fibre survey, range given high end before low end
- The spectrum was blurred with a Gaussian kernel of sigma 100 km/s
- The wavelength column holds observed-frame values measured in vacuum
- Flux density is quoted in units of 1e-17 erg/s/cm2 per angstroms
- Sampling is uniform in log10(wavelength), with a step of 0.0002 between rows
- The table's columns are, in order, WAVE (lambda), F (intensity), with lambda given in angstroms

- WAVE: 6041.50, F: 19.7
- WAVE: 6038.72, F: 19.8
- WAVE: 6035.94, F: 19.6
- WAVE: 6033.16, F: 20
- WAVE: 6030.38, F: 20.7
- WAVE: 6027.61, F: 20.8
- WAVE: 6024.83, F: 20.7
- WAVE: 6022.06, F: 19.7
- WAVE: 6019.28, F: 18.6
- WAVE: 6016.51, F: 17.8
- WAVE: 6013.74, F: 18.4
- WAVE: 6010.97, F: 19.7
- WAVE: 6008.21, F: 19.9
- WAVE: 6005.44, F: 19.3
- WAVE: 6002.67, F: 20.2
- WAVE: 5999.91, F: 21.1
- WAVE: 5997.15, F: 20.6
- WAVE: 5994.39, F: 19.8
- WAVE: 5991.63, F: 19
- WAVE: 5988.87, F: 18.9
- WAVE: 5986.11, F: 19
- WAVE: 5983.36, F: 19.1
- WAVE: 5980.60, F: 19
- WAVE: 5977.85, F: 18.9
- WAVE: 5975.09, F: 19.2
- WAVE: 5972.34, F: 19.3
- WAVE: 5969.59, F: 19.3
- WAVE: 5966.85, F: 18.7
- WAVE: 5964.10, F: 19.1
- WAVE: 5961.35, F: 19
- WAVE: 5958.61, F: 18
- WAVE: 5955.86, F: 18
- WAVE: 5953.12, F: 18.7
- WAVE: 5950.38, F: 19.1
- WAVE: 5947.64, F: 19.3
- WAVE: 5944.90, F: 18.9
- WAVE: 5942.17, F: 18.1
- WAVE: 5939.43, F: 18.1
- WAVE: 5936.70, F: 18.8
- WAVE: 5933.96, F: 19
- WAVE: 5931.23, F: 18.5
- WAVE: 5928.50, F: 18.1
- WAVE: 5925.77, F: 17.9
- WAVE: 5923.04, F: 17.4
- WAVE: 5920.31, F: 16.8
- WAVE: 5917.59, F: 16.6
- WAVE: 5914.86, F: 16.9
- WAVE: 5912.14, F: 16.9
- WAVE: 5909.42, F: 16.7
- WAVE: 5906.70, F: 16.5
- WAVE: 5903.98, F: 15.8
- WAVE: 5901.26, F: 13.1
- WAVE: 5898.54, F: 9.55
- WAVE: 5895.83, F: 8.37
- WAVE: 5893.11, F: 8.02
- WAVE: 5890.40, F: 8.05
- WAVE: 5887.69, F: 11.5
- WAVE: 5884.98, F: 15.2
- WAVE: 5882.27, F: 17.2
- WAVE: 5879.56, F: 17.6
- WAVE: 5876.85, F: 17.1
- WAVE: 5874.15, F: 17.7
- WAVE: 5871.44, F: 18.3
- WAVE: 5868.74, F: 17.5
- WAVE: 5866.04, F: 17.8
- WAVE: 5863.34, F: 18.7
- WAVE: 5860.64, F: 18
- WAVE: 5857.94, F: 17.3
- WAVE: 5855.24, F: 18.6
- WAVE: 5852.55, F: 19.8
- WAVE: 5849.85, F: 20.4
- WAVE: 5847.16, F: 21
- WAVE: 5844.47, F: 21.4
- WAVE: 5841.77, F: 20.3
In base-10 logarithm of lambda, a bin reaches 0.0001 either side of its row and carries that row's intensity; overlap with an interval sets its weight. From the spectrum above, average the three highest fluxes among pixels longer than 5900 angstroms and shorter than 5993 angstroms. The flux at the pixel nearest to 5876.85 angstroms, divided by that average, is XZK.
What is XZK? 0.89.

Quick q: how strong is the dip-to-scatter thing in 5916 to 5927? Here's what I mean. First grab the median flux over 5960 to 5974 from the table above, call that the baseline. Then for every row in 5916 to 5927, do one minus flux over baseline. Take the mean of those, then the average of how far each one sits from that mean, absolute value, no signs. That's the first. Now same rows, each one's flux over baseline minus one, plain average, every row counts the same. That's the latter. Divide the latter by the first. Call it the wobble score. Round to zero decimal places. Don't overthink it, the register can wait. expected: -4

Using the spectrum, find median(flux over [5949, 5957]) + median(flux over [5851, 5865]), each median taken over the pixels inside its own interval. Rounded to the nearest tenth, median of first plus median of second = 37.3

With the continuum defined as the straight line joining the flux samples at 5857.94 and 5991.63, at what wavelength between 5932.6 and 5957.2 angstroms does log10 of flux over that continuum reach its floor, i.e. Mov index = 5955.86 angstroms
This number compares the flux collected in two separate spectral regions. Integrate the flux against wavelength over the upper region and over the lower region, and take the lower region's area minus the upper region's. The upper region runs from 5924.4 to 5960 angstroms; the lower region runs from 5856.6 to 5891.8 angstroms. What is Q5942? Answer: -85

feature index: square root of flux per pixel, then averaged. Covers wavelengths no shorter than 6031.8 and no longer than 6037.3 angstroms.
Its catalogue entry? 4.45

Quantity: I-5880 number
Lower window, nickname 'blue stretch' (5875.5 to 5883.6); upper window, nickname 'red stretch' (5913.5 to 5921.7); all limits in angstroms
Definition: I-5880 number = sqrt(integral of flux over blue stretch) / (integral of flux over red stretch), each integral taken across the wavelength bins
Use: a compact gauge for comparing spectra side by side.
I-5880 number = 0.086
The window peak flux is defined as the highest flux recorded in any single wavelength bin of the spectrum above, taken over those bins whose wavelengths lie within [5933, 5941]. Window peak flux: 19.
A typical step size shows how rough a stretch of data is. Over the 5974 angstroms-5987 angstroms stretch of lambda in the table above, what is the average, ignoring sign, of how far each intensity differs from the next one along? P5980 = 0.15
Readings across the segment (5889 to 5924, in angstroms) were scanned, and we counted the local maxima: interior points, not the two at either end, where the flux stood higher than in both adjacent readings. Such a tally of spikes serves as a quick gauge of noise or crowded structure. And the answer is 0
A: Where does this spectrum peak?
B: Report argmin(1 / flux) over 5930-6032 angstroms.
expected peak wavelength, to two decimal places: 5999.91 angstroms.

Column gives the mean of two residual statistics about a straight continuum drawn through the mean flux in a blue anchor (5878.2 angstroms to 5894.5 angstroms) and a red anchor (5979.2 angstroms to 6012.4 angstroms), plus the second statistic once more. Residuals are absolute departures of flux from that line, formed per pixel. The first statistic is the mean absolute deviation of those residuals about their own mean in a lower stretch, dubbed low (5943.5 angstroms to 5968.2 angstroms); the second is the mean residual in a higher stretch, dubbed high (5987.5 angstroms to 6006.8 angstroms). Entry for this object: 1.2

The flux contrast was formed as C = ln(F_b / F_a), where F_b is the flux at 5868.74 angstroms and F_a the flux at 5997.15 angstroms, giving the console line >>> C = -0.16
